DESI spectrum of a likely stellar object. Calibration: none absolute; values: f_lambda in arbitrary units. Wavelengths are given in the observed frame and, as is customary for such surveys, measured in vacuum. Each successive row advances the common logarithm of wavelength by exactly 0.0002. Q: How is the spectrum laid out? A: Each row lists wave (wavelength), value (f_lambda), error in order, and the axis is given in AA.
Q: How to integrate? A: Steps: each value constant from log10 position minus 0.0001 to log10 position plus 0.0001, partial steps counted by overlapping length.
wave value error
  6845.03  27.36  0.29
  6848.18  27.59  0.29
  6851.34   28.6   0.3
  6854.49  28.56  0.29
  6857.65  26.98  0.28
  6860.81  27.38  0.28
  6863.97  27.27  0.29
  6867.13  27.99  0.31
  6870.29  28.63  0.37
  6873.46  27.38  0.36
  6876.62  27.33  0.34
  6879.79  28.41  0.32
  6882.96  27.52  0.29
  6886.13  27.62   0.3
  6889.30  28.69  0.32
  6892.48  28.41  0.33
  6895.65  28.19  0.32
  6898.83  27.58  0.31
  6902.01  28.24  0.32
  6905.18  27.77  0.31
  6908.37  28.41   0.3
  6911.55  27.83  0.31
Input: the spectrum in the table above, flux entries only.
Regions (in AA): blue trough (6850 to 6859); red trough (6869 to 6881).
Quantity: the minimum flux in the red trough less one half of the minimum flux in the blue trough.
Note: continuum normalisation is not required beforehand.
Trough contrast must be 13.84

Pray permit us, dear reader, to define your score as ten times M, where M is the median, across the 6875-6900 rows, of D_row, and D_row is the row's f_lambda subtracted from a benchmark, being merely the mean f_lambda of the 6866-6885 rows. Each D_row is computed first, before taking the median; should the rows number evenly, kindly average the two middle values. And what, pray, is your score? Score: 0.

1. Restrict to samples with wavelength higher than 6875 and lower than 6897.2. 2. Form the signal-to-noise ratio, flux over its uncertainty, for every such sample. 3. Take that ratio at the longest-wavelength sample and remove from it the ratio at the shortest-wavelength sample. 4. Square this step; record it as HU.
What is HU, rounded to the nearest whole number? 59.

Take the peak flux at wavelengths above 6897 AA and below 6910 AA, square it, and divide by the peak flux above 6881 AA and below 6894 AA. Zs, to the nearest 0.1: 28.1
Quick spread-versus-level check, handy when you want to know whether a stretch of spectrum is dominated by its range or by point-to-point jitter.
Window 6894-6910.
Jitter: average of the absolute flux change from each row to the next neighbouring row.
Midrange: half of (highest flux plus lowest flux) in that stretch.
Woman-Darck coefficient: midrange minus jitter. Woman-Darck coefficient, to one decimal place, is 27.4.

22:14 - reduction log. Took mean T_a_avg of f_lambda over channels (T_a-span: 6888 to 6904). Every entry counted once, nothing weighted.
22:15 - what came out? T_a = 28.2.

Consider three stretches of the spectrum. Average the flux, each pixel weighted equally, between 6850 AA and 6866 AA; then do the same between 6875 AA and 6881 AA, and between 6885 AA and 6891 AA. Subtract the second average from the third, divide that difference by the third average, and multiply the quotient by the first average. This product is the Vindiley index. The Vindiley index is 0.3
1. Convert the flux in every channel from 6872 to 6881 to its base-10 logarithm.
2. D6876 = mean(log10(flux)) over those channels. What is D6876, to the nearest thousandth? 1.443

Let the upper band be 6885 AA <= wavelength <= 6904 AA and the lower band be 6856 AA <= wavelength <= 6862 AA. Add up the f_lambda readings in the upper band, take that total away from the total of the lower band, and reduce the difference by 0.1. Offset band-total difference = -114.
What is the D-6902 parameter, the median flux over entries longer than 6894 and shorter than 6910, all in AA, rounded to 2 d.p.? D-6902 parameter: 28.19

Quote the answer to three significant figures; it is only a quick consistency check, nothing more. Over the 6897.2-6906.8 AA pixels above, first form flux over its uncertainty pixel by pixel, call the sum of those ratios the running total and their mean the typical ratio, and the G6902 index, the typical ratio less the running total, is -178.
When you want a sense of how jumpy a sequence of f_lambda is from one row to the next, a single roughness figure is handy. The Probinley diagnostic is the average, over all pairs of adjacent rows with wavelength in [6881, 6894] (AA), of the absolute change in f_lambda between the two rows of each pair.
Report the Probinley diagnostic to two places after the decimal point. 0.48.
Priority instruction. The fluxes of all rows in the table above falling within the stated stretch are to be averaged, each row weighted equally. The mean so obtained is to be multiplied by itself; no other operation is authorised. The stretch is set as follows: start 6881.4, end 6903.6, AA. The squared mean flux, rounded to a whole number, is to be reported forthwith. 786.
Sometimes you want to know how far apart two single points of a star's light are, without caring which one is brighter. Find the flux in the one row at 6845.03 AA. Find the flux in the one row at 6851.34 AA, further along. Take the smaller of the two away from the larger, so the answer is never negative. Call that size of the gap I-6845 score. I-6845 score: 1.2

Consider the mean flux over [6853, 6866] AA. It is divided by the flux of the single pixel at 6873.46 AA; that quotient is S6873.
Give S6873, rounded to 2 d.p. 1.01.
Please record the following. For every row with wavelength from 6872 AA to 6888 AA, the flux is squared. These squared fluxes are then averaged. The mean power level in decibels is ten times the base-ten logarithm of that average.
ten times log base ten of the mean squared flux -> 28.84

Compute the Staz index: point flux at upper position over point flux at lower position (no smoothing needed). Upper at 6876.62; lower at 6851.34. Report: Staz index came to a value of 0.96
